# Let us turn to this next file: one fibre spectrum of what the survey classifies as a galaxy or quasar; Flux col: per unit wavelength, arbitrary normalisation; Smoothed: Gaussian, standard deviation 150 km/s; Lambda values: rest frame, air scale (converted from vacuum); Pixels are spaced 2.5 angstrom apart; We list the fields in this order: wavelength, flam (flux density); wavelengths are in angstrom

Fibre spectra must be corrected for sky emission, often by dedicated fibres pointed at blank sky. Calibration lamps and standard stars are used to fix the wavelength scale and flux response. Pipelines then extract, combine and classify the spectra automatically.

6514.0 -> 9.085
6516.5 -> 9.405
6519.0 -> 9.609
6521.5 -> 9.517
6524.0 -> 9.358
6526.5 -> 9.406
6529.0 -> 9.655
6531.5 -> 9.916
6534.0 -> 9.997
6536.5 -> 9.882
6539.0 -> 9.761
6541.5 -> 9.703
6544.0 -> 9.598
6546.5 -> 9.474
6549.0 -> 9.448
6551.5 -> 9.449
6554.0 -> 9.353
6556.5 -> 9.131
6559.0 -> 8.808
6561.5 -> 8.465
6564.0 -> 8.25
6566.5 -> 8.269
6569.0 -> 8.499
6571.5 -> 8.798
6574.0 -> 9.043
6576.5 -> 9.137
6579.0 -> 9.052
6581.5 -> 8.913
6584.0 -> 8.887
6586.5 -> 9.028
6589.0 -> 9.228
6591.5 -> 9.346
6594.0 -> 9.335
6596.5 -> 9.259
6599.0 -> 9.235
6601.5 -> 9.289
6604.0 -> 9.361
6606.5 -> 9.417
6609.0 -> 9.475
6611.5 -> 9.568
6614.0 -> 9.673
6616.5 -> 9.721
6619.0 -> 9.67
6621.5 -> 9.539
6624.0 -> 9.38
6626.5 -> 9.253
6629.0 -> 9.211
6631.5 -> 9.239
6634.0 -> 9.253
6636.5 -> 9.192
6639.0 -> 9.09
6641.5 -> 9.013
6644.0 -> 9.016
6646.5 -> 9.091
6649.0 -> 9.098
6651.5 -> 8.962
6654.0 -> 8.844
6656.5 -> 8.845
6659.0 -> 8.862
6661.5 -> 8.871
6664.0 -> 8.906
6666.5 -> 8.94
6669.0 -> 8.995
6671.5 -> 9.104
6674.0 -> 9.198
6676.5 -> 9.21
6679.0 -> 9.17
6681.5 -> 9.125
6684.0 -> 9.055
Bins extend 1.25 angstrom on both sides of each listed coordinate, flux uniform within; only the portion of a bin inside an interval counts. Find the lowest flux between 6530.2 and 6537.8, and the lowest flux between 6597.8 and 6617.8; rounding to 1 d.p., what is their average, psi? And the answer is 9.6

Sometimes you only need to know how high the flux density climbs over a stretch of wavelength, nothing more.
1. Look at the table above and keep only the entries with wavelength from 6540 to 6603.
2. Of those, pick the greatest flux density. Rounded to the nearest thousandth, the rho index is 9.703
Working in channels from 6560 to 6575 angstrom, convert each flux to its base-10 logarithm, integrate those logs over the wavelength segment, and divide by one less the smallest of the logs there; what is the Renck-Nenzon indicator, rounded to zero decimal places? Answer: 167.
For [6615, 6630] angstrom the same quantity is 410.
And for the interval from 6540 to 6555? 505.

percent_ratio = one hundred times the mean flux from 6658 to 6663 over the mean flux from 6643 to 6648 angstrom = 98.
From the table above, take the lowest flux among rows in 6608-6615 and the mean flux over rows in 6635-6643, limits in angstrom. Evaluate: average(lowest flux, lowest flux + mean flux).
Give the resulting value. 14.0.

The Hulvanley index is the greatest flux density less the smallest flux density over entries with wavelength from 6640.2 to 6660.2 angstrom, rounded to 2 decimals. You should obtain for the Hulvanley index 0.25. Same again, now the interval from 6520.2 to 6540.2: 0.64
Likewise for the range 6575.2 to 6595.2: 0.46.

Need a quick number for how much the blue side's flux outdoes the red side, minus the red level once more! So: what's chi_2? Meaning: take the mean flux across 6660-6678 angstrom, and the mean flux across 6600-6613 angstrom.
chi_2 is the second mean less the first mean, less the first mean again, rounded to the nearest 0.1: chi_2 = -8.6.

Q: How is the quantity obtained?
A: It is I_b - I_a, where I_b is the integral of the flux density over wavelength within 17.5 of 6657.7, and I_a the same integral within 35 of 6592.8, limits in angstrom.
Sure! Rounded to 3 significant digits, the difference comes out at -325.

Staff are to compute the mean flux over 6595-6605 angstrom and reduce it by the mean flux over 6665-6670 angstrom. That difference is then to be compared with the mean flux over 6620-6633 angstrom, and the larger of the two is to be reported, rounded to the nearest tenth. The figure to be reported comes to 9.3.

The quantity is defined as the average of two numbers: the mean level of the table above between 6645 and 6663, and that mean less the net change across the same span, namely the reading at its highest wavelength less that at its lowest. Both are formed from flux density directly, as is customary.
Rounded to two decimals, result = 9.05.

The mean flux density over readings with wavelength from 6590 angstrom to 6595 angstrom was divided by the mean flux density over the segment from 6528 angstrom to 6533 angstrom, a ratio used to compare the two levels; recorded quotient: 0.95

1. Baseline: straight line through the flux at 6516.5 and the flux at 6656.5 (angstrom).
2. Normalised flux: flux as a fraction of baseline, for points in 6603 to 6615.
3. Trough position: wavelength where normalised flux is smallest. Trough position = 6604.0 angstrom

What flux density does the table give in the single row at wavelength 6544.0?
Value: 9.598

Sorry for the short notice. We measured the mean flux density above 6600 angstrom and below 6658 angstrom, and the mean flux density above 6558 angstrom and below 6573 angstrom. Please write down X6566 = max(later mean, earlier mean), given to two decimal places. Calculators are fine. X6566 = 9.27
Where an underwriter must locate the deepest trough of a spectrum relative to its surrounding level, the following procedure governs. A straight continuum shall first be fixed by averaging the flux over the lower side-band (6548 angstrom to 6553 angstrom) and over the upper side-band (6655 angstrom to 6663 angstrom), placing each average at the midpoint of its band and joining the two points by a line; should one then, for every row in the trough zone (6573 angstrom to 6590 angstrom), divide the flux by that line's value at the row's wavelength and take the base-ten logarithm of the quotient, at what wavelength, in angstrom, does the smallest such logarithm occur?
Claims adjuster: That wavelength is 6584.0 angstrom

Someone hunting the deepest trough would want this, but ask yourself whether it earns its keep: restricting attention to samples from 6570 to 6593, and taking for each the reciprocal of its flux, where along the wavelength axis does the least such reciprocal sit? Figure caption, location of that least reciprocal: 6591.5 angstrom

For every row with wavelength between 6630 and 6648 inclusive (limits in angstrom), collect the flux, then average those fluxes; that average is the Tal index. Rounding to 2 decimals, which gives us 9.13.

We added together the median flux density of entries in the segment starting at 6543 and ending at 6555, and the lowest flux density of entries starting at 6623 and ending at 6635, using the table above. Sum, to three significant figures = 18.7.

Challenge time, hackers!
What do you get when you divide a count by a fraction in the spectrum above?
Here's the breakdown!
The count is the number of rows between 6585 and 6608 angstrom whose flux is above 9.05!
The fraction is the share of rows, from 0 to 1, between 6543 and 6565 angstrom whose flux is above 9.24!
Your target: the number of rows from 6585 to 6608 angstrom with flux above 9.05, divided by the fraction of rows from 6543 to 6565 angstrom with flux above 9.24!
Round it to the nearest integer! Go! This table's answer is 14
